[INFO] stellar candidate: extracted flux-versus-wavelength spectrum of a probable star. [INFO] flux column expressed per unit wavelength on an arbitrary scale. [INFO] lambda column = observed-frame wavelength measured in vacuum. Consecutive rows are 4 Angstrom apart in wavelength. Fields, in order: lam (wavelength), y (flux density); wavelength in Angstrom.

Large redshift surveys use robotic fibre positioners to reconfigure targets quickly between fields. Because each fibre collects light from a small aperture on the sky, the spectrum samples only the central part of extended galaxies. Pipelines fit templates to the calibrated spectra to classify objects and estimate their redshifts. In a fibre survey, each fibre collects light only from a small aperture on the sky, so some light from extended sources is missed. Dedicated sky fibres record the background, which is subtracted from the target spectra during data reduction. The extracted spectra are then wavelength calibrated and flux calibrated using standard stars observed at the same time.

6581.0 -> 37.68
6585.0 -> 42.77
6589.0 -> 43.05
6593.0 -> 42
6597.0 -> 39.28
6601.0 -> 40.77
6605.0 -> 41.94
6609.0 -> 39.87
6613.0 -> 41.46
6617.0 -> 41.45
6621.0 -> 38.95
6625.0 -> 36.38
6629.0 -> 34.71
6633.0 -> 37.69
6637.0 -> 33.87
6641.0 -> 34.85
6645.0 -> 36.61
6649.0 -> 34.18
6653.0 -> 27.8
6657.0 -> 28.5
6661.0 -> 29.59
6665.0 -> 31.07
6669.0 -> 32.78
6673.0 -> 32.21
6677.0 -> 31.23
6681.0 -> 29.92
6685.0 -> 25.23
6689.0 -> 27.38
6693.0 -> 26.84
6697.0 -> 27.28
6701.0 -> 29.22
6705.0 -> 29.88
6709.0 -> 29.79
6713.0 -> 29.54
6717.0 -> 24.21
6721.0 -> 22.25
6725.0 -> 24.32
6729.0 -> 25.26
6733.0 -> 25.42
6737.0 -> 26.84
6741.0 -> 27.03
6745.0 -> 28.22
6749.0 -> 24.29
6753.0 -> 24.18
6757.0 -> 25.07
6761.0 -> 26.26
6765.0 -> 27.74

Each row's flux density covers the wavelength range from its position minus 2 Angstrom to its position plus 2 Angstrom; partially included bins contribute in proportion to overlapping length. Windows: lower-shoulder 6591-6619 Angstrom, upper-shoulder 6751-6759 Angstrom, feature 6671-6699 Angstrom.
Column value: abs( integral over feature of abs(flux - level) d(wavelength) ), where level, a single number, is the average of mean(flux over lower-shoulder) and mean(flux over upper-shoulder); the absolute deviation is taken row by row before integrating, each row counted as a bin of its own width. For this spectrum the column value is 118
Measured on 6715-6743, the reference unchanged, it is 217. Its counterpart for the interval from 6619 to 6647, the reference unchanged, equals 94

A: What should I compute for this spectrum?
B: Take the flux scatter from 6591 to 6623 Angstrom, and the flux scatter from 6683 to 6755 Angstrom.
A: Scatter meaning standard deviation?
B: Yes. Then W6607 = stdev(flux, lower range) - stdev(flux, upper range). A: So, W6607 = -1.1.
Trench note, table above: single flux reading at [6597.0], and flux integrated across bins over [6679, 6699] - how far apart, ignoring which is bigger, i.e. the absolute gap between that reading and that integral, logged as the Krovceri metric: 507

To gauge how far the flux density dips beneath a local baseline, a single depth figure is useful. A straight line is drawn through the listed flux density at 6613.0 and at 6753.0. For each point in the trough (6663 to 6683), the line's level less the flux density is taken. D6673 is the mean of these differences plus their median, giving 4.9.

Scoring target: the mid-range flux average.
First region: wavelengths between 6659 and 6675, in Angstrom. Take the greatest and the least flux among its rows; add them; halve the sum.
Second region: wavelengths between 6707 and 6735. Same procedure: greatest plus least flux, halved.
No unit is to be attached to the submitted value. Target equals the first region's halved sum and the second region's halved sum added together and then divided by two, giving 29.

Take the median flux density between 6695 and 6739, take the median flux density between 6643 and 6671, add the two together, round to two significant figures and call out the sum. 58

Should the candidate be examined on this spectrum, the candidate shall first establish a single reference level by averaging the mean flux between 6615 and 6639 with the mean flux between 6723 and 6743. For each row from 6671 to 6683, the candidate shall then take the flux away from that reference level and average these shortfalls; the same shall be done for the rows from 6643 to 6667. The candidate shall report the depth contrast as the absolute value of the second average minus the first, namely 0.2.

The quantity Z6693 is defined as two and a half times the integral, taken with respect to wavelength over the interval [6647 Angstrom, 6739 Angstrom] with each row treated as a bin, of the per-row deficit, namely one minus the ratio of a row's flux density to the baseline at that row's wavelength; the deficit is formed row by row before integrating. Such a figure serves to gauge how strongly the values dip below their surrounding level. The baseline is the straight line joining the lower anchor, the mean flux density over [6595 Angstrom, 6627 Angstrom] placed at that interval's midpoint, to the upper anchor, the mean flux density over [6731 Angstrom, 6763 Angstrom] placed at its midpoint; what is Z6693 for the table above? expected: 23.2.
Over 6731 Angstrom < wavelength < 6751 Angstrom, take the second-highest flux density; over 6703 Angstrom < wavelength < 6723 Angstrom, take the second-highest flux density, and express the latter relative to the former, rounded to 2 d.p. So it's 1.10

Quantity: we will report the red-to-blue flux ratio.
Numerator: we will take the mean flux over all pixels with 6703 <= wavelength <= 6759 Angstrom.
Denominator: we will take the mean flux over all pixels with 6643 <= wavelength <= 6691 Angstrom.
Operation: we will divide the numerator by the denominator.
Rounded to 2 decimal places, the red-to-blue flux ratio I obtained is 0.86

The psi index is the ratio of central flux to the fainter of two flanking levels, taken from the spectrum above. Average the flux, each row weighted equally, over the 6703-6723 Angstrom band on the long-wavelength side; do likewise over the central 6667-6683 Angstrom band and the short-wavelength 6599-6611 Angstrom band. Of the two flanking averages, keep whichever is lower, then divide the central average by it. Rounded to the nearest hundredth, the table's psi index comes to 1.16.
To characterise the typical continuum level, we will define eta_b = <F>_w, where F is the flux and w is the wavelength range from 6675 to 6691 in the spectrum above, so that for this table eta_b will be 28.4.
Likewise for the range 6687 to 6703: 27.7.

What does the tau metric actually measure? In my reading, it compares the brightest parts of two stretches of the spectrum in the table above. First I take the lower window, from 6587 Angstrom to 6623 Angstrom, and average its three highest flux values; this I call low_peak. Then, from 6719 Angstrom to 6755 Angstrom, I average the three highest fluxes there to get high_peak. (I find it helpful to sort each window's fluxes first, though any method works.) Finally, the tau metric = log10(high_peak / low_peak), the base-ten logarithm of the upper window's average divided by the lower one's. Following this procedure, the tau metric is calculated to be -0.19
